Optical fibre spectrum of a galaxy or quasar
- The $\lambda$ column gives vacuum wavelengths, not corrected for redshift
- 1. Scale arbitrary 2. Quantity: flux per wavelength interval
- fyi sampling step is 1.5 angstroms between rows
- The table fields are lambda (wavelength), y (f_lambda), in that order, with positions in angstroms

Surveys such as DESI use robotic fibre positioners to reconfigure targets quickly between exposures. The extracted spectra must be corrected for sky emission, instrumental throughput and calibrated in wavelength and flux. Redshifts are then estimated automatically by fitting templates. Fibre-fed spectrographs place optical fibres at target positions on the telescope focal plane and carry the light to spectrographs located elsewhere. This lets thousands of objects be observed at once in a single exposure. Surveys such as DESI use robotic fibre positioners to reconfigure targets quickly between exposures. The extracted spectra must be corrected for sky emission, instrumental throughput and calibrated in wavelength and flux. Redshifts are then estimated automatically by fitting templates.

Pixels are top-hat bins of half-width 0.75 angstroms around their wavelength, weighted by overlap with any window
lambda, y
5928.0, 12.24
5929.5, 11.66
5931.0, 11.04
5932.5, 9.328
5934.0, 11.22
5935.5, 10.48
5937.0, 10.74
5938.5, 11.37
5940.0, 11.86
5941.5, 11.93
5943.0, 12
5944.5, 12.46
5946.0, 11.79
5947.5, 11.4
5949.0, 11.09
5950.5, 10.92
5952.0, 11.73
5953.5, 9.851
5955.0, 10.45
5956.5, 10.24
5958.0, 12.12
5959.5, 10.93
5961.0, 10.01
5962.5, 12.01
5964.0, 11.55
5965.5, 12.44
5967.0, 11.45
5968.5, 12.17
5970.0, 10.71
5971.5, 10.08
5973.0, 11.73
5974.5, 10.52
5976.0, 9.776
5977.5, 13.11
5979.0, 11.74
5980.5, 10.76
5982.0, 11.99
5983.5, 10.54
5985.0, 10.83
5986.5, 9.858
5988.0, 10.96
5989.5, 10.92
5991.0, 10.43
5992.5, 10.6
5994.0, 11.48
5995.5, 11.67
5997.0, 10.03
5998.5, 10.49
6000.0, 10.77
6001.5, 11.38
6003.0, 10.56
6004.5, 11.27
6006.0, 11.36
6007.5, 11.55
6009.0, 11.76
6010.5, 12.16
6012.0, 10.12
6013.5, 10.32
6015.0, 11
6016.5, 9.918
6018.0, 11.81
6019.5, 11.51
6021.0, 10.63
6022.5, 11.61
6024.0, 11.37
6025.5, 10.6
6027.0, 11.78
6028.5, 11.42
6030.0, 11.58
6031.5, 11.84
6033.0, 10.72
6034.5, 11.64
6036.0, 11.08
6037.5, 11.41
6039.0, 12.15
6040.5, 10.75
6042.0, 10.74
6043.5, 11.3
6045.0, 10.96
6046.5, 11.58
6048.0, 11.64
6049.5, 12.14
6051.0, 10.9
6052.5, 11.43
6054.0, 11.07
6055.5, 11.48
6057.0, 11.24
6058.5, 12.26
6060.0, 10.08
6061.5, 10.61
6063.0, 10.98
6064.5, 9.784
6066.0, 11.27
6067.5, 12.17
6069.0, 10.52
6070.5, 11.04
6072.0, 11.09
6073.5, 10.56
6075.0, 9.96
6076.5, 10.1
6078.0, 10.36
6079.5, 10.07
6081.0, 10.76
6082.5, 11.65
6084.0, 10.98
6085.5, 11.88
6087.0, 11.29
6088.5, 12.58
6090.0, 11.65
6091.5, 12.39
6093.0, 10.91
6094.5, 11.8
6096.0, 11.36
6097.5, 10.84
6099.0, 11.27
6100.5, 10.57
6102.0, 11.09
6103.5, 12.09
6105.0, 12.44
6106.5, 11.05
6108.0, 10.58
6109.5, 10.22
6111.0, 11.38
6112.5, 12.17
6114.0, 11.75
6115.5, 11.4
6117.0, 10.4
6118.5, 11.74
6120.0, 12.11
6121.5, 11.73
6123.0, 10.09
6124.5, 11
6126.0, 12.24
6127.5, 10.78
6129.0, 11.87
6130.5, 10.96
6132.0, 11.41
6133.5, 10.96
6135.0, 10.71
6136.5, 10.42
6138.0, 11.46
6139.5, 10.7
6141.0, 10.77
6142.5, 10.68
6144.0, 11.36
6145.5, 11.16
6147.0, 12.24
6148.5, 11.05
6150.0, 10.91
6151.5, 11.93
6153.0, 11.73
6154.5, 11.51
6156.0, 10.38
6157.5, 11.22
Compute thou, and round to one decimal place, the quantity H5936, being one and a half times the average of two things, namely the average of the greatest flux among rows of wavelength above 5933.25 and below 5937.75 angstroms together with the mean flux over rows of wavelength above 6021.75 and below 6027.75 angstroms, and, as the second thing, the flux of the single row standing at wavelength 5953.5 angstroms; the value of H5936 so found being 15.8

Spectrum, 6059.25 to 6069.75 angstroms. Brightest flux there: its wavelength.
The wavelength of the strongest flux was 6067.5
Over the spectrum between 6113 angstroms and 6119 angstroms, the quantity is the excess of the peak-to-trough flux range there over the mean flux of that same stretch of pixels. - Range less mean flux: -10.0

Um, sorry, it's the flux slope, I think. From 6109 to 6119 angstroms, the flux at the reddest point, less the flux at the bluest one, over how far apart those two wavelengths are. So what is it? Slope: 0.17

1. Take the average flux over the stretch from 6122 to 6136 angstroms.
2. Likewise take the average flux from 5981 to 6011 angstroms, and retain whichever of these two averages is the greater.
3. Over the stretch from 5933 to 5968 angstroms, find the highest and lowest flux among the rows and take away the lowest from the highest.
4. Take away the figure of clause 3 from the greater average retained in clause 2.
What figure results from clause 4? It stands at 8.5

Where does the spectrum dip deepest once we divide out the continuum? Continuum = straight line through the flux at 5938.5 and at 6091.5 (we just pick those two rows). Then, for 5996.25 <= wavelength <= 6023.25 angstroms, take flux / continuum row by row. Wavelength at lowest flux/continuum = 6016.5 angstroms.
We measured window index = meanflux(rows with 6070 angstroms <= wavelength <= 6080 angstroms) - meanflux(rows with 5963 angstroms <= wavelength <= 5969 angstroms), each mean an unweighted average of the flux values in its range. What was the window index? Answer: -1.4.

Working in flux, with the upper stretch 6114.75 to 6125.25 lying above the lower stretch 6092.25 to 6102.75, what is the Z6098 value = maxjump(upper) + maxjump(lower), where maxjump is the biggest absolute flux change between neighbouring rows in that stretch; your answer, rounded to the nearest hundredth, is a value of 2.53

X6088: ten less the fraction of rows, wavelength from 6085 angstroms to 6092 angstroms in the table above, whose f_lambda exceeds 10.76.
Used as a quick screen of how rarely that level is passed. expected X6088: 9.00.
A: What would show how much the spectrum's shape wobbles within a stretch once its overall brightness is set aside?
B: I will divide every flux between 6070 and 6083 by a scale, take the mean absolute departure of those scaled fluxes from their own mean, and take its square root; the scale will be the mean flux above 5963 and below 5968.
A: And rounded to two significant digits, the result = 0.20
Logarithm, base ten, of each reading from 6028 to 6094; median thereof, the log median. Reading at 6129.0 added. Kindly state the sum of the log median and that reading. 12.9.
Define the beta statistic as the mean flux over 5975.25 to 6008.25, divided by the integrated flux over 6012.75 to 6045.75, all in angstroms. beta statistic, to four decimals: 0.0298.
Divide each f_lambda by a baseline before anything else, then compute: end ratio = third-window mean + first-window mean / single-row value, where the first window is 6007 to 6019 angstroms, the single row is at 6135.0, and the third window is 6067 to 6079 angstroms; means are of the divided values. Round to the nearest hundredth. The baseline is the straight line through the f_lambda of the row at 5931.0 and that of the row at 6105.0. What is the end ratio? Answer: 2.00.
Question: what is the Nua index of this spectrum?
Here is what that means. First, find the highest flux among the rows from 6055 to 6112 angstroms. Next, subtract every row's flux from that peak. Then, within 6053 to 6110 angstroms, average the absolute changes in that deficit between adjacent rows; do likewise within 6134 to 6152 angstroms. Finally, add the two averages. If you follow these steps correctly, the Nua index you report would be 1.3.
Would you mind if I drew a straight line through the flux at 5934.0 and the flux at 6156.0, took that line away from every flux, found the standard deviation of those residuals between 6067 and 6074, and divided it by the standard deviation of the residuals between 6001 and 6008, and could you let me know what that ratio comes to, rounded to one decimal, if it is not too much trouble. 1.7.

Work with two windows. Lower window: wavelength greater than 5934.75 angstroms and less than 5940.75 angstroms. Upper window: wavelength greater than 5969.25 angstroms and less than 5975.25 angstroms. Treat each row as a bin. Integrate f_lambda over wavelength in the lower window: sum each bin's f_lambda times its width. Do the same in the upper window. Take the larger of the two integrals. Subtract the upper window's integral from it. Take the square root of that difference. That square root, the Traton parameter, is 1.5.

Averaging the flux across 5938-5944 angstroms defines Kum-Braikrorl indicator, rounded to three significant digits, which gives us 11.8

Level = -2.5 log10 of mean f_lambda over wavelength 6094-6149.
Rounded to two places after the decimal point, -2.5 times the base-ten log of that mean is -2.63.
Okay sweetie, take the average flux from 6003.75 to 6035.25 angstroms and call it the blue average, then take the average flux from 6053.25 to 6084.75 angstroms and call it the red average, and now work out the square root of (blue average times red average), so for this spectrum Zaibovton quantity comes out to 11.0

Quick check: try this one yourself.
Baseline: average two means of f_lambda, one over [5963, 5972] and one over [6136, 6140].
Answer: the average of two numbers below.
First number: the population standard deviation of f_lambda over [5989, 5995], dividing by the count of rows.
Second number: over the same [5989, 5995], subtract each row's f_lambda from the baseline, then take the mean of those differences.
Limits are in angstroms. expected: 0.34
